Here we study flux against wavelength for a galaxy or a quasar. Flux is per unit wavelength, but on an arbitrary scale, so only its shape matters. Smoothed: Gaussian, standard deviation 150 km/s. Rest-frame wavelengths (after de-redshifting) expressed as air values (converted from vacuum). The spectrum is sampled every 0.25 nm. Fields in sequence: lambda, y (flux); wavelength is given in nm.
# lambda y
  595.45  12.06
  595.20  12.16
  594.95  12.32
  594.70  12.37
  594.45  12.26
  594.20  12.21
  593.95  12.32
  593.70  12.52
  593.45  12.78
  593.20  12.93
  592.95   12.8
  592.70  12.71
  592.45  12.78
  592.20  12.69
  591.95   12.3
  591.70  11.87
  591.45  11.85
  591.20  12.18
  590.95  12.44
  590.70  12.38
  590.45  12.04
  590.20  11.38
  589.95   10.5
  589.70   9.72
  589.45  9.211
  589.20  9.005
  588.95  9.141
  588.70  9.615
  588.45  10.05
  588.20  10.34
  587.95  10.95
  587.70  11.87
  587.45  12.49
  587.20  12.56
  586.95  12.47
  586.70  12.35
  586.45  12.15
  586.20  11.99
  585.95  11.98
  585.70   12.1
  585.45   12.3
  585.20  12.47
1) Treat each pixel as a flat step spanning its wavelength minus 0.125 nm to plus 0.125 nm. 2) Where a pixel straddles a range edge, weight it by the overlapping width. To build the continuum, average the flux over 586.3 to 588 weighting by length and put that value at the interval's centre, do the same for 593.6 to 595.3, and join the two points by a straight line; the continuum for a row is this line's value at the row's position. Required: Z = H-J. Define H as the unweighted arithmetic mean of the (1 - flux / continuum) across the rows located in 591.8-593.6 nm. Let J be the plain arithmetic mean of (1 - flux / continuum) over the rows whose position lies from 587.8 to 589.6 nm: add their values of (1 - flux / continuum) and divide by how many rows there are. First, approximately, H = -0.036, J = 0.20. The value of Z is -0.24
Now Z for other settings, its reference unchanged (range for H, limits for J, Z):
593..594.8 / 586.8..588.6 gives -0.07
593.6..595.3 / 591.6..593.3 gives 0.03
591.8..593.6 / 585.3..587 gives -0.03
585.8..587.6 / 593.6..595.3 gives -0.01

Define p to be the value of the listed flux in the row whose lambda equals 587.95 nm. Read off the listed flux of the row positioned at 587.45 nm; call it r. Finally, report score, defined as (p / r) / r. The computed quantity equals 0.070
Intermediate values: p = 10.95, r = 12.49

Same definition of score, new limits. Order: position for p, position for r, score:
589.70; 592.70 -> 0.060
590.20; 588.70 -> 0.123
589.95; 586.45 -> 0.071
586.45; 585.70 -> 0.083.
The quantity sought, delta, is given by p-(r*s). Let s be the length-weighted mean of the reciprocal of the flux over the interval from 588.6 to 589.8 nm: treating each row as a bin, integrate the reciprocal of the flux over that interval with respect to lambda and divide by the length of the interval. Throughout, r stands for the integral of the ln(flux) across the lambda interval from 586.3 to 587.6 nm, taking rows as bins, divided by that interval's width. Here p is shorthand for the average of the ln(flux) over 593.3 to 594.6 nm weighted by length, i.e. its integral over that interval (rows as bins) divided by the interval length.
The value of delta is 2.25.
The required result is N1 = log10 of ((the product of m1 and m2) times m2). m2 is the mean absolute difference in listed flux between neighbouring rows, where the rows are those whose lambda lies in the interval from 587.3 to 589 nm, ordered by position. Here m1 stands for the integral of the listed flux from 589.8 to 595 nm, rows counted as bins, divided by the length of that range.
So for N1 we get 0.58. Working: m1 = 12.3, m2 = 0.558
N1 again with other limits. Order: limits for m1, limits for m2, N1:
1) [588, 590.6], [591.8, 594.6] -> -0.62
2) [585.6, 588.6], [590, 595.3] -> -0.34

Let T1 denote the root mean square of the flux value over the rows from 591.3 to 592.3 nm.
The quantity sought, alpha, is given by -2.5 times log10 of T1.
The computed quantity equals -2.71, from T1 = 12.2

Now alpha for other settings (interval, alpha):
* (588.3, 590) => -2.46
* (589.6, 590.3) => -2.56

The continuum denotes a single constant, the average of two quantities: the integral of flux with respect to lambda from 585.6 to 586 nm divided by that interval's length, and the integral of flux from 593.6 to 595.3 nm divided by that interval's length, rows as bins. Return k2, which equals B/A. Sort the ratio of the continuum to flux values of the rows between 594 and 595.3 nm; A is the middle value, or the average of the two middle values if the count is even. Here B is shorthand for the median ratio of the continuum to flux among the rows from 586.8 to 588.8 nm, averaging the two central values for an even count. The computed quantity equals 1.08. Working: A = 0.99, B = 1.07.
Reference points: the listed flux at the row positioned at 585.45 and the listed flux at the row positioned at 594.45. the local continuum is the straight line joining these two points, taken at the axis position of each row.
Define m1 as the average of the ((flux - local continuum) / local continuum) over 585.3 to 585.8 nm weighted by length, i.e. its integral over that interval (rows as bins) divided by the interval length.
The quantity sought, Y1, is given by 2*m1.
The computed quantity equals -0.01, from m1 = -0.01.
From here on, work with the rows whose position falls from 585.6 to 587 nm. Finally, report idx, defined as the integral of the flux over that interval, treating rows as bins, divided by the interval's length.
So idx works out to 12.2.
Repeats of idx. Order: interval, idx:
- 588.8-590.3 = 9.8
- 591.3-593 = 12.4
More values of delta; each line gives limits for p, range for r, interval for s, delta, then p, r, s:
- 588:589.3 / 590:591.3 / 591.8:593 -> 2.08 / 2.27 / 2.48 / 0.079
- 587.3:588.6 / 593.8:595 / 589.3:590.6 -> 2.17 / 2.41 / 2.51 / 0.096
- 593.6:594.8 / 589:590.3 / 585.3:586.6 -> 2.32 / 2.51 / 2.29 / 0.083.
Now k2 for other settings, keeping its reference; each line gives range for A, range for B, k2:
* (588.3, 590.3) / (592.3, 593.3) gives 0.76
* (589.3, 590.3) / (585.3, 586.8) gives 0.83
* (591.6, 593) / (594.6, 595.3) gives 1.03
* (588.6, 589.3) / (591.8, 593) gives 0.72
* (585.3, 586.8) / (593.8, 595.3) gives 0.99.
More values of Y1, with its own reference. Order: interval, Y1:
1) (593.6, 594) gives 0.03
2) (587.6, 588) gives -0.13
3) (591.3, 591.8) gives -0.06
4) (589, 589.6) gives -0.51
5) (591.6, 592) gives -0.03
